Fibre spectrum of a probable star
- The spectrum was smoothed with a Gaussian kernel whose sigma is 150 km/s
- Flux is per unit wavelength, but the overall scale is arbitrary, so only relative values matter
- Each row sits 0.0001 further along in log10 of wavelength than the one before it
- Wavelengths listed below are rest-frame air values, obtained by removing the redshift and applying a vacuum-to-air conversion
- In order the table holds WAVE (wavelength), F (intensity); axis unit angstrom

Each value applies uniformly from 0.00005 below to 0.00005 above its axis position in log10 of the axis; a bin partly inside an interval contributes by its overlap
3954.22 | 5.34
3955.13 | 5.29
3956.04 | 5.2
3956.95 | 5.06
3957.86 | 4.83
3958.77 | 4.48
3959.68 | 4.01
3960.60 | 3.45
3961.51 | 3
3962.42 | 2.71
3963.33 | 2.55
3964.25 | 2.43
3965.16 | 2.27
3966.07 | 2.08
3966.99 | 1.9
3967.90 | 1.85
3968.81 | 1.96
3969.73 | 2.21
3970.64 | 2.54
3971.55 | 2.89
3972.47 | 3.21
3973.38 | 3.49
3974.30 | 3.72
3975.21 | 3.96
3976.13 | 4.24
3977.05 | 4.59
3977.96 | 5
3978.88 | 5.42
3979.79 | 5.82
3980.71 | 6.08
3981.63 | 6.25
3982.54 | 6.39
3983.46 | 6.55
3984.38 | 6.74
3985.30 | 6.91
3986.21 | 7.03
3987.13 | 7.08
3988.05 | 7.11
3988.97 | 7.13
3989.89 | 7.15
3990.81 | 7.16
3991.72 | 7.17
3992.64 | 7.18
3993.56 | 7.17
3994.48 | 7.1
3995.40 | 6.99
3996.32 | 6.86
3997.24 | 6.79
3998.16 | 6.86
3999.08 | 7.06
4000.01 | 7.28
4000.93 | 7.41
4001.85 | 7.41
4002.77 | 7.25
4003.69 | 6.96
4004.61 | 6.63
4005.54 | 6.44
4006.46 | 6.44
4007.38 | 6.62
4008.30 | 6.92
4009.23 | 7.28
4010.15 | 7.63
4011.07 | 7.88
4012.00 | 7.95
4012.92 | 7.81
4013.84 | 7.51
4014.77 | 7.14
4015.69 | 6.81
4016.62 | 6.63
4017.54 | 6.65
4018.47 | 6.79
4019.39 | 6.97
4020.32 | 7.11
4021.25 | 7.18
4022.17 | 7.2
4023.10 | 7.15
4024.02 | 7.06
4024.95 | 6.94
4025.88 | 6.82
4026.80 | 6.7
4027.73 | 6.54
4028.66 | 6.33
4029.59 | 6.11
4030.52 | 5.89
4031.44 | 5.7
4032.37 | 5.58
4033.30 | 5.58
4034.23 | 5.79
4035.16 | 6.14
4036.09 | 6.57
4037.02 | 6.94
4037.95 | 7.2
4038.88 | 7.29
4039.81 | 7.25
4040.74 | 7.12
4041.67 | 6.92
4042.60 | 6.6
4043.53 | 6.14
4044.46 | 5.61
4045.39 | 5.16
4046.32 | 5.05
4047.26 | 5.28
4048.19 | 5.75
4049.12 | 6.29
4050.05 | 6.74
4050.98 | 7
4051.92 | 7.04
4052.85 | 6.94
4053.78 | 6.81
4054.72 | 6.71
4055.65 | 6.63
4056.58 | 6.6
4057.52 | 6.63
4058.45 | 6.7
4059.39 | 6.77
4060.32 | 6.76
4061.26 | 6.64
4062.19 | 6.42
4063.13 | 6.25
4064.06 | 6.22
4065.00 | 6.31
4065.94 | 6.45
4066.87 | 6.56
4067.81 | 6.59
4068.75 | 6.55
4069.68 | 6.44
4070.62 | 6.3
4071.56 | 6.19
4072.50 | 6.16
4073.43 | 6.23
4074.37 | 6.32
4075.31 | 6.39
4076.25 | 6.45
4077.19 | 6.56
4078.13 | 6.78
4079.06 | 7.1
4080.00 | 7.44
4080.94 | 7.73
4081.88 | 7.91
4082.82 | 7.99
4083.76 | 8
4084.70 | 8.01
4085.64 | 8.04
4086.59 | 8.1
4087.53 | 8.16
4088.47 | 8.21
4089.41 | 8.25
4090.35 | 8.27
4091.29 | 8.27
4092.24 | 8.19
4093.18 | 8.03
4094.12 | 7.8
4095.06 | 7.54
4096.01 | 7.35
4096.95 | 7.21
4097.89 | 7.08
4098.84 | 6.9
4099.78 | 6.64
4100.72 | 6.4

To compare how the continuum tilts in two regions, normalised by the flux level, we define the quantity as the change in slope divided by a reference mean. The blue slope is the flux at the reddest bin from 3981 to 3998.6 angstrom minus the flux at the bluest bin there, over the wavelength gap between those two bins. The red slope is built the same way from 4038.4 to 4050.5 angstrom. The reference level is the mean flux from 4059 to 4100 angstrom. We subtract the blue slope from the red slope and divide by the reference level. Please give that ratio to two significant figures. -0.012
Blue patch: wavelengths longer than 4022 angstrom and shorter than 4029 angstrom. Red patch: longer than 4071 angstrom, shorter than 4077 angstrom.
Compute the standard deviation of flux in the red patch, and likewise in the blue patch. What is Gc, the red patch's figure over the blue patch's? 0.4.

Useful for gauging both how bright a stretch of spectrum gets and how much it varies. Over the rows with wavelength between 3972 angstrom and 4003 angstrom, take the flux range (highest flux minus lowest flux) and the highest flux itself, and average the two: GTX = 5.8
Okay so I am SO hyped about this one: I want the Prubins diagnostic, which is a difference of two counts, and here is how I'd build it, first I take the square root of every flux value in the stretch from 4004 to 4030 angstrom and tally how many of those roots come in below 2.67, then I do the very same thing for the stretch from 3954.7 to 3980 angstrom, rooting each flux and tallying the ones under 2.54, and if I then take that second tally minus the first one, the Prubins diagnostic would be 10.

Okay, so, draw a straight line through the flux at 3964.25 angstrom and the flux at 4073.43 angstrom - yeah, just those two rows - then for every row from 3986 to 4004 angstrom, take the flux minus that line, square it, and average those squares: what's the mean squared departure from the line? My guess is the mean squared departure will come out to 13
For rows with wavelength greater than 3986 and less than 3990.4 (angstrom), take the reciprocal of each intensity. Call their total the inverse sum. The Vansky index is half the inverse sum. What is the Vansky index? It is 0.35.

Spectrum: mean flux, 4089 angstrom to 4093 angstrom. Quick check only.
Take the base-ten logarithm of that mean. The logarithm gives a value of 0.92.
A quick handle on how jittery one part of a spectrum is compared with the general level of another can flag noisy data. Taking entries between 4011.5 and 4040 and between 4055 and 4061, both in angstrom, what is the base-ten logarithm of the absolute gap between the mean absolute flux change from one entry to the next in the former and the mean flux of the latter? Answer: 0.81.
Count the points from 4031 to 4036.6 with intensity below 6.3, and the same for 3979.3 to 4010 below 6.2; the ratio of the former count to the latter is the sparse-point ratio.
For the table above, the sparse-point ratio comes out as 2.50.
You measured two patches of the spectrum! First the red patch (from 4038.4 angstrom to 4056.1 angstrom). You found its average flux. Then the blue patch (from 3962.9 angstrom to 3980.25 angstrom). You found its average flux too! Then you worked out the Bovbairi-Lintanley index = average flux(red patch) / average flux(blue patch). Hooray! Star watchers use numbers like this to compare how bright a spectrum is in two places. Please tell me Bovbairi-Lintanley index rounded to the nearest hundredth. 1.97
